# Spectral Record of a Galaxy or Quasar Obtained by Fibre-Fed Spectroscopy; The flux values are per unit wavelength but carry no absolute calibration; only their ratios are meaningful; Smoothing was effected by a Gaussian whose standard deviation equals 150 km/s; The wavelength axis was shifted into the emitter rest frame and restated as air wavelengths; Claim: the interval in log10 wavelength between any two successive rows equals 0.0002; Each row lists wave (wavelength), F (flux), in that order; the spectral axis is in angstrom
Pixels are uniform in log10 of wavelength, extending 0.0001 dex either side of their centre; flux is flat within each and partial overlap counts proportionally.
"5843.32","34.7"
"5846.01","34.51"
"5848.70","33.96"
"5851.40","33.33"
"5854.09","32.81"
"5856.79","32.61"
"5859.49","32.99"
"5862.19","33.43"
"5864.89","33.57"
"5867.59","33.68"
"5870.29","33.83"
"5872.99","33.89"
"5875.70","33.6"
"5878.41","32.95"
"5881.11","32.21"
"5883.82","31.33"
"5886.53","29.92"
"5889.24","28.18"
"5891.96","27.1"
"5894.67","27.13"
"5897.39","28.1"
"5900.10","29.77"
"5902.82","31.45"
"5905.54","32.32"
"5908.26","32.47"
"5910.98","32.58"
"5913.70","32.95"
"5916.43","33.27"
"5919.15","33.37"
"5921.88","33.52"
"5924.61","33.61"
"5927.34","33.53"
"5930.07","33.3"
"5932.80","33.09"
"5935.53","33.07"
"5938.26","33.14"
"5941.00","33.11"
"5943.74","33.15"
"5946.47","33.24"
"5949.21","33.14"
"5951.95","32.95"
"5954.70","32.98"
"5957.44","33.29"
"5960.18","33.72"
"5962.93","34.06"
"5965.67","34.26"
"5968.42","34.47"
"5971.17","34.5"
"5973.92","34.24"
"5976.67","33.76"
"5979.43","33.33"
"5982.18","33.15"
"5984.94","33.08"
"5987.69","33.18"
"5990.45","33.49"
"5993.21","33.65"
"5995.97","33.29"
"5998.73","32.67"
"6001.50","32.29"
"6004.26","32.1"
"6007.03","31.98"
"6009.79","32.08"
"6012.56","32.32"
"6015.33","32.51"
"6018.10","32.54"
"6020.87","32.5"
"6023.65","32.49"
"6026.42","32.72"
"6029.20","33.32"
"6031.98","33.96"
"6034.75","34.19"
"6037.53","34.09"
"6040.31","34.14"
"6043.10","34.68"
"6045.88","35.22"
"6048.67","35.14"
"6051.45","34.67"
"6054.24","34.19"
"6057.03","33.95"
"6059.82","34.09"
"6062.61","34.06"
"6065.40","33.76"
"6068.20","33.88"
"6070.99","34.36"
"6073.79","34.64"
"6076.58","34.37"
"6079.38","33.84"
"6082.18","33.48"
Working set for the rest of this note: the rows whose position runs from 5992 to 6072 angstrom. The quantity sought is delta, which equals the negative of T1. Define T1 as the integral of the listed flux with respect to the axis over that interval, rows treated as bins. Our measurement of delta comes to -2678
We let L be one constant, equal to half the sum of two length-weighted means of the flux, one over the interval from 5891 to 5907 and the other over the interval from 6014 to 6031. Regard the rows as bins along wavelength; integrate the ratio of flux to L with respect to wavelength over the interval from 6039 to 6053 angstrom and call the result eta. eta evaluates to 15.7 angstrom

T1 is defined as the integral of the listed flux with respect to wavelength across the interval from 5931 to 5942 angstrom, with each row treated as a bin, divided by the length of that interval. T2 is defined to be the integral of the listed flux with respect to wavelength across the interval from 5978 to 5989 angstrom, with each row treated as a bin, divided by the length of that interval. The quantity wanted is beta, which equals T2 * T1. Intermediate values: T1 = 33.1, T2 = 33.2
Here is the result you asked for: 1099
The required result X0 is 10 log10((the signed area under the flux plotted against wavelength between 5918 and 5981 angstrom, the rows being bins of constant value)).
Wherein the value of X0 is 33.25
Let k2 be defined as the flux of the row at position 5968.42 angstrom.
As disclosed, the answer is 34.47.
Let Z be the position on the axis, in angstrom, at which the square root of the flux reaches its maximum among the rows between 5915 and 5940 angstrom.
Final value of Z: 5924.61 angstrom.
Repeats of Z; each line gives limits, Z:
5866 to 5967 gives 5965.67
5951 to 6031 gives 5971.17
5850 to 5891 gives 5872.99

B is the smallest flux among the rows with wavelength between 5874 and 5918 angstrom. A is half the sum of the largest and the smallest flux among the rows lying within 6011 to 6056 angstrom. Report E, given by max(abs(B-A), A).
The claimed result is 33.77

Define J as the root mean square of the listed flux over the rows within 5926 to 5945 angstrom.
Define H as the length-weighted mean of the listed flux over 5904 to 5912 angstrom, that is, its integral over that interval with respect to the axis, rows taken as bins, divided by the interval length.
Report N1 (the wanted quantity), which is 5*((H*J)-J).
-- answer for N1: 5217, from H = 32.4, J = 33.2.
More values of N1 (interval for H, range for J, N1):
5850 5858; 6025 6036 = 5353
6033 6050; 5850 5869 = 5572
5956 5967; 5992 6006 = 5389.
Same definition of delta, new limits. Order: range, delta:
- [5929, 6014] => -2824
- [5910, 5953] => -1428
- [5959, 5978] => -649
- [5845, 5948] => -3334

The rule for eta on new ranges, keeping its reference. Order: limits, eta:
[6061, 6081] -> 22.0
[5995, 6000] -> 5.3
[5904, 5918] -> 14.8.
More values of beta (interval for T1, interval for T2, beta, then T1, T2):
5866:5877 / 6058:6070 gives 1147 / 33.8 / 34.0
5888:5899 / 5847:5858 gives 919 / 27.7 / 33.2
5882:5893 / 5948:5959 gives 970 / 29.3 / 33.1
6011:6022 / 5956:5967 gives 1099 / 32.5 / 33.9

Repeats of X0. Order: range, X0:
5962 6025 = 33.19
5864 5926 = 32.94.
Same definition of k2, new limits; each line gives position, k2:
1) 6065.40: 33.76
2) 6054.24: 34.19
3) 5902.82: 31.45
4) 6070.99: 34.36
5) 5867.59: 33.68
